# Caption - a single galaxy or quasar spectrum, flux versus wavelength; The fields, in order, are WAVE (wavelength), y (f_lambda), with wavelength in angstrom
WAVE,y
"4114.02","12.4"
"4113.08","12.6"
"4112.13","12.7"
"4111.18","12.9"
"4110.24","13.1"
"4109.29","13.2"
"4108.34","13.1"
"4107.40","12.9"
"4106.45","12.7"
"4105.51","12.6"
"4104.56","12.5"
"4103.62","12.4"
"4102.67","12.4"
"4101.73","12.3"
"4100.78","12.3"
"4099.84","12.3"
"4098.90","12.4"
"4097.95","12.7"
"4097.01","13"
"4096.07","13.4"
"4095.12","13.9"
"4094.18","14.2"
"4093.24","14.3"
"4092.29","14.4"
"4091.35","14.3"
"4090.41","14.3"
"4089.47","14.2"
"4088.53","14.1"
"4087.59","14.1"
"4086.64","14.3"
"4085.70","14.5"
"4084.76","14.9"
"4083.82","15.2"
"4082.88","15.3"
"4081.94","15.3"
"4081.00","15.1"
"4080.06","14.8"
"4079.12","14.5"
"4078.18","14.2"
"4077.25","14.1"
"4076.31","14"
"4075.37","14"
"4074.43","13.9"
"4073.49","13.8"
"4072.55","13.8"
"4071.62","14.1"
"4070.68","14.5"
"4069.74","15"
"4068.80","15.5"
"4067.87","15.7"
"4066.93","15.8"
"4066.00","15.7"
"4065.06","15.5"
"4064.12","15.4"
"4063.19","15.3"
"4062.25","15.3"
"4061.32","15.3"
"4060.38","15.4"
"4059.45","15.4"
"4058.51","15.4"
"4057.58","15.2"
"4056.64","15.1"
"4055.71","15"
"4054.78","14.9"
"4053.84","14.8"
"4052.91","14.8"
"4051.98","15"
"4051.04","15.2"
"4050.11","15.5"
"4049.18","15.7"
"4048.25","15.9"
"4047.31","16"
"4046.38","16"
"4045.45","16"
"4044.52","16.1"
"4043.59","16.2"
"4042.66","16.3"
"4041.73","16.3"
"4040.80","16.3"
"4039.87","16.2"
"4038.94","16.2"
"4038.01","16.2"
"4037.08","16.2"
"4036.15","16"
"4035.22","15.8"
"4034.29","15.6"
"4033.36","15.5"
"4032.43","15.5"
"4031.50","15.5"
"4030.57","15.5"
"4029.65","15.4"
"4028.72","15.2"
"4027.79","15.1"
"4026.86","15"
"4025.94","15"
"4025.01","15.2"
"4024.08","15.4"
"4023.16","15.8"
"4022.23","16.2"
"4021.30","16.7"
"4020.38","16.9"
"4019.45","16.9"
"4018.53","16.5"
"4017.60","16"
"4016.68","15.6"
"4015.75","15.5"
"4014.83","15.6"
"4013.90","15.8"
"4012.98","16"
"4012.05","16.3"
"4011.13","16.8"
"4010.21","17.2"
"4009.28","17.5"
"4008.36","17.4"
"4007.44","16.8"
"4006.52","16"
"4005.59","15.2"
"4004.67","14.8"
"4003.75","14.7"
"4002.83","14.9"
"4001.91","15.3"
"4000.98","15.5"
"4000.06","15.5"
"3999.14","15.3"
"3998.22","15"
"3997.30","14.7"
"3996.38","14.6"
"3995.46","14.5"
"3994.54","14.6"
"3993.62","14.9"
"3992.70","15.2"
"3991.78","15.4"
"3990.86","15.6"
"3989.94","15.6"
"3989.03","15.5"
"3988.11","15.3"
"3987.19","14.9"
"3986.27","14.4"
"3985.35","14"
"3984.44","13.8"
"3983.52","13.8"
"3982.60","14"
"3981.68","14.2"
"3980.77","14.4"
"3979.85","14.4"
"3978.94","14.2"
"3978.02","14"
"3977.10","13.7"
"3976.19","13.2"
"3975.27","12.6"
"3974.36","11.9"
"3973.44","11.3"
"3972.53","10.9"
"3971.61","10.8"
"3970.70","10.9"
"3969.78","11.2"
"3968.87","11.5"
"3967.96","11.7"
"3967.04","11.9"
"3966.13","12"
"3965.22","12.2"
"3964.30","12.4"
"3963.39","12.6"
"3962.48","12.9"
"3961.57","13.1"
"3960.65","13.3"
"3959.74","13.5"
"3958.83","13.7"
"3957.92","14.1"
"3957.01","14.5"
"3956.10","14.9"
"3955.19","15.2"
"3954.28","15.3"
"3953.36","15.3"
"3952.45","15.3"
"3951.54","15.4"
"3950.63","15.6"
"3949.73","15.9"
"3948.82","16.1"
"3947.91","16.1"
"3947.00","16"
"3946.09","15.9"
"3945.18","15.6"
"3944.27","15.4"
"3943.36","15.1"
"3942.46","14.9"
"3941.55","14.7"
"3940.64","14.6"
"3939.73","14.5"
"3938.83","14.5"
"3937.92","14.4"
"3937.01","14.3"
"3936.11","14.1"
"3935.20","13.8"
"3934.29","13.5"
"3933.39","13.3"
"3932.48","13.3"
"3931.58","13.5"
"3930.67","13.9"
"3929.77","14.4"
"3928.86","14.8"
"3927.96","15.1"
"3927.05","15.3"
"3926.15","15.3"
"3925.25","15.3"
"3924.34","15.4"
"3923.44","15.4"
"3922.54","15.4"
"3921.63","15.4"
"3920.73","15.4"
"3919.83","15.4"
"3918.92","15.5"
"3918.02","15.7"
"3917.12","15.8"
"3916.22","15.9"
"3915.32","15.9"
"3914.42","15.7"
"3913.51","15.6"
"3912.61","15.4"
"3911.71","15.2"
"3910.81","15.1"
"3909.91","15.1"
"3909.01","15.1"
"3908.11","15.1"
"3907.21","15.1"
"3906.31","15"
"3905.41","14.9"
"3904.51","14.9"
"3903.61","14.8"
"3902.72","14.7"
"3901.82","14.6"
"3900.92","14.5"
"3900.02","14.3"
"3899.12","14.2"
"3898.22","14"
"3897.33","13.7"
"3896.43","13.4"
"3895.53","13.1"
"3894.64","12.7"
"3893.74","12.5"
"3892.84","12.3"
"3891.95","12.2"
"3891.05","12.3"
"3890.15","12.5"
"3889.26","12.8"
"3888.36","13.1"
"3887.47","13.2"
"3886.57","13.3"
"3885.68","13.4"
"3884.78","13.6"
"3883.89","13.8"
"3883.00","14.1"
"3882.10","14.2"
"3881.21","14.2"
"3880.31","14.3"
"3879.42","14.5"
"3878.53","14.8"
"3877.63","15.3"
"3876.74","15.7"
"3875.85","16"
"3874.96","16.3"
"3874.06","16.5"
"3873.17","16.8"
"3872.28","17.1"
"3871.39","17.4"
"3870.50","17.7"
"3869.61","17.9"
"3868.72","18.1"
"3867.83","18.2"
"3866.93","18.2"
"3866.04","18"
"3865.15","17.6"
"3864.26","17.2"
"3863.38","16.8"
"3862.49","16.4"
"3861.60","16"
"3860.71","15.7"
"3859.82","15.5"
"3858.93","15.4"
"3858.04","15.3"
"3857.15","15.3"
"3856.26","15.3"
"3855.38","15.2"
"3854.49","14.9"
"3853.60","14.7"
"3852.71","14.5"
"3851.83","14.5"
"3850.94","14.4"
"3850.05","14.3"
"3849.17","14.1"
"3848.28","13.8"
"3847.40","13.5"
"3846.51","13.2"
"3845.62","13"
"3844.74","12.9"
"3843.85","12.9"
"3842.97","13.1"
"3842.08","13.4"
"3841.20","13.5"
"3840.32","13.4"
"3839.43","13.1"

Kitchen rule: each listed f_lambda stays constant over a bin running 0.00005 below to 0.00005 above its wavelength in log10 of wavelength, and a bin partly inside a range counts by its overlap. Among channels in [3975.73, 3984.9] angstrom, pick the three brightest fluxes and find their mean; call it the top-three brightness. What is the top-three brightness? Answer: 14.3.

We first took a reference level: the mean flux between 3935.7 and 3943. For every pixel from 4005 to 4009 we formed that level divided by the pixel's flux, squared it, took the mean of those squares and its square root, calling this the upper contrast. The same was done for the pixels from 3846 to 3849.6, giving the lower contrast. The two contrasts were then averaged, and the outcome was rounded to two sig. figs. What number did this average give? 0.98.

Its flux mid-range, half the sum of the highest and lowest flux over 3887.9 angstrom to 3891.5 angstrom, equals 12.7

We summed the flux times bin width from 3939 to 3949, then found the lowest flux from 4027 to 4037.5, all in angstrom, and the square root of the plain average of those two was 9.2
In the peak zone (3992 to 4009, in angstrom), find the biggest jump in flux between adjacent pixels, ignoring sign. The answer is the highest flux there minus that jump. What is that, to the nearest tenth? 16.6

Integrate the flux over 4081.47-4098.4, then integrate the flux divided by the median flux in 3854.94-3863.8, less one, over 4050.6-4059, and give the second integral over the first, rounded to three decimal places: -0.001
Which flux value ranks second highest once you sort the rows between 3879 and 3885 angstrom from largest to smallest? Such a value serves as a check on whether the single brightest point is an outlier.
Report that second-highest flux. 14.3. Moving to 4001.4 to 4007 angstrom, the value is 15.3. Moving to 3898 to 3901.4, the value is 14.3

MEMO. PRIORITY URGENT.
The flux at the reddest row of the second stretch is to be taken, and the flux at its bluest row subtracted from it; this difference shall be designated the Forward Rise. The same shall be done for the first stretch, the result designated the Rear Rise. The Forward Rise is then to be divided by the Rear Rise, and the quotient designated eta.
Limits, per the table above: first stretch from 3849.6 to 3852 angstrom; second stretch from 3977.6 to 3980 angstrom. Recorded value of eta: 2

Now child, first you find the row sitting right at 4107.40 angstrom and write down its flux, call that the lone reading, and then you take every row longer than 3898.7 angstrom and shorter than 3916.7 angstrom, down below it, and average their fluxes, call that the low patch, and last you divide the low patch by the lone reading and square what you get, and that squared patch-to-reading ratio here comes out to 1.36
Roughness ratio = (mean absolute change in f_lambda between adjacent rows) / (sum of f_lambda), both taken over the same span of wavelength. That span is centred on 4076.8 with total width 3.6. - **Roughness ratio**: 0.0012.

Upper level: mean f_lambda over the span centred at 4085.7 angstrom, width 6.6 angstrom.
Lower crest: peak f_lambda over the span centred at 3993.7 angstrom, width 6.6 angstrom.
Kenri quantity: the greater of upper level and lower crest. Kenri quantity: 15.6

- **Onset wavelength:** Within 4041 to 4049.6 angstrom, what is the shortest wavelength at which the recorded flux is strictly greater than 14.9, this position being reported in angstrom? 4041.73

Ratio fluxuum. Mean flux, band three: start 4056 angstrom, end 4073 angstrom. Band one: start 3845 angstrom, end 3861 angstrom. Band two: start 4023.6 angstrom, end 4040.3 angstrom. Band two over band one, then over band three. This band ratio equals 0.070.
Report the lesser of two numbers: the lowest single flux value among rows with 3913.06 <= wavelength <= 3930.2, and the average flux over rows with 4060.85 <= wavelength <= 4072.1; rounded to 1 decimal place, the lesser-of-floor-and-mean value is 14.4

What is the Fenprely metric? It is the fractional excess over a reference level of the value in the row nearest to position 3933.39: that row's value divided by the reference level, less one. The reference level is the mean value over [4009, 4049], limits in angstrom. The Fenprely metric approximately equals -0.17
